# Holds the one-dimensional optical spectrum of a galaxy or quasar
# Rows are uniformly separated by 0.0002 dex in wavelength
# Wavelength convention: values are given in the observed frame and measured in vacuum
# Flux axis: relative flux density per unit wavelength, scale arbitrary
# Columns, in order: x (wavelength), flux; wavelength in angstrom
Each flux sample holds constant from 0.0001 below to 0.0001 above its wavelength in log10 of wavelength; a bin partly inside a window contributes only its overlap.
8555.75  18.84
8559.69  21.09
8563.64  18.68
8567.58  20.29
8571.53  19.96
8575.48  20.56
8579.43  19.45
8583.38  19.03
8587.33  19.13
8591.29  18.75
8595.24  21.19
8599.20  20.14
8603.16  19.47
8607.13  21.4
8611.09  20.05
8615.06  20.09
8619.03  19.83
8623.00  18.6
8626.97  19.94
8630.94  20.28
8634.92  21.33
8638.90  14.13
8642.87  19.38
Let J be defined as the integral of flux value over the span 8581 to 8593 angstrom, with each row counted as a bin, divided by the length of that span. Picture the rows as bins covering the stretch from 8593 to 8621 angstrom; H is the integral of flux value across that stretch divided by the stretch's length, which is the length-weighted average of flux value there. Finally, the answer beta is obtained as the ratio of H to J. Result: 1.07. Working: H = 20.3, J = 19.0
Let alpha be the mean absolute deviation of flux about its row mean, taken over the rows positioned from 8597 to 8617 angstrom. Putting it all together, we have 0.47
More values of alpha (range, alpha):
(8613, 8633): 0.46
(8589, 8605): 0.78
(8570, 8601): 0.69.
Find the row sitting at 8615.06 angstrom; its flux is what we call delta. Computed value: 20.09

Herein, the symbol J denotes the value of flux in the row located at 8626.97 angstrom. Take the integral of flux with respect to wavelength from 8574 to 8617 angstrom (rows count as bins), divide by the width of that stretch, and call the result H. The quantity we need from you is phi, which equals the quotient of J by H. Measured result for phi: 1.00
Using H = 19.9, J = 19.94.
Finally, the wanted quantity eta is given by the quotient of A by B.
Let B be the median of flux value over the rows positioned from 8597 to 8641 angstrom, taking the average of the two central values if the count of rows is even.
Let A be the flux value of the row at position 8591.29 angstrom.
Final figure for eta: 0.94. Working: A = 18.75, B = 20.05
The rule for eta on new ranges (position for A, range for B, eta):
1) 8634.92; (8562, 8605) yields 1.10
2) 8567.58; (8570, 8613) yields 1.02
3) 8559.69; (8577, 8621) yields 1.06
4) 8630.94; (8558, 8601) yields 1.02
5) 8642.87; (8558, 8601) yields 0.97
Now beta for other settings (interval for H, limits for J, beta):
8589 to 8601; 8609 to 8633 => 1.01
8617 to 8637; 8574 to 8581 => 1.00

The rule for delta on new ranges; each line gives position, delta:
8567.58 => 20.29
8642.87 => 19.38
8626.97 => 19.94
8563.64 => 18.68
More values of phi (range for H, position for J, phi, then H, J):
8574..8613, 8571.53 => 1.00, 19.9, 19.96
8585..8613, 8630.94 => 1.01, 20.0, 20.28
